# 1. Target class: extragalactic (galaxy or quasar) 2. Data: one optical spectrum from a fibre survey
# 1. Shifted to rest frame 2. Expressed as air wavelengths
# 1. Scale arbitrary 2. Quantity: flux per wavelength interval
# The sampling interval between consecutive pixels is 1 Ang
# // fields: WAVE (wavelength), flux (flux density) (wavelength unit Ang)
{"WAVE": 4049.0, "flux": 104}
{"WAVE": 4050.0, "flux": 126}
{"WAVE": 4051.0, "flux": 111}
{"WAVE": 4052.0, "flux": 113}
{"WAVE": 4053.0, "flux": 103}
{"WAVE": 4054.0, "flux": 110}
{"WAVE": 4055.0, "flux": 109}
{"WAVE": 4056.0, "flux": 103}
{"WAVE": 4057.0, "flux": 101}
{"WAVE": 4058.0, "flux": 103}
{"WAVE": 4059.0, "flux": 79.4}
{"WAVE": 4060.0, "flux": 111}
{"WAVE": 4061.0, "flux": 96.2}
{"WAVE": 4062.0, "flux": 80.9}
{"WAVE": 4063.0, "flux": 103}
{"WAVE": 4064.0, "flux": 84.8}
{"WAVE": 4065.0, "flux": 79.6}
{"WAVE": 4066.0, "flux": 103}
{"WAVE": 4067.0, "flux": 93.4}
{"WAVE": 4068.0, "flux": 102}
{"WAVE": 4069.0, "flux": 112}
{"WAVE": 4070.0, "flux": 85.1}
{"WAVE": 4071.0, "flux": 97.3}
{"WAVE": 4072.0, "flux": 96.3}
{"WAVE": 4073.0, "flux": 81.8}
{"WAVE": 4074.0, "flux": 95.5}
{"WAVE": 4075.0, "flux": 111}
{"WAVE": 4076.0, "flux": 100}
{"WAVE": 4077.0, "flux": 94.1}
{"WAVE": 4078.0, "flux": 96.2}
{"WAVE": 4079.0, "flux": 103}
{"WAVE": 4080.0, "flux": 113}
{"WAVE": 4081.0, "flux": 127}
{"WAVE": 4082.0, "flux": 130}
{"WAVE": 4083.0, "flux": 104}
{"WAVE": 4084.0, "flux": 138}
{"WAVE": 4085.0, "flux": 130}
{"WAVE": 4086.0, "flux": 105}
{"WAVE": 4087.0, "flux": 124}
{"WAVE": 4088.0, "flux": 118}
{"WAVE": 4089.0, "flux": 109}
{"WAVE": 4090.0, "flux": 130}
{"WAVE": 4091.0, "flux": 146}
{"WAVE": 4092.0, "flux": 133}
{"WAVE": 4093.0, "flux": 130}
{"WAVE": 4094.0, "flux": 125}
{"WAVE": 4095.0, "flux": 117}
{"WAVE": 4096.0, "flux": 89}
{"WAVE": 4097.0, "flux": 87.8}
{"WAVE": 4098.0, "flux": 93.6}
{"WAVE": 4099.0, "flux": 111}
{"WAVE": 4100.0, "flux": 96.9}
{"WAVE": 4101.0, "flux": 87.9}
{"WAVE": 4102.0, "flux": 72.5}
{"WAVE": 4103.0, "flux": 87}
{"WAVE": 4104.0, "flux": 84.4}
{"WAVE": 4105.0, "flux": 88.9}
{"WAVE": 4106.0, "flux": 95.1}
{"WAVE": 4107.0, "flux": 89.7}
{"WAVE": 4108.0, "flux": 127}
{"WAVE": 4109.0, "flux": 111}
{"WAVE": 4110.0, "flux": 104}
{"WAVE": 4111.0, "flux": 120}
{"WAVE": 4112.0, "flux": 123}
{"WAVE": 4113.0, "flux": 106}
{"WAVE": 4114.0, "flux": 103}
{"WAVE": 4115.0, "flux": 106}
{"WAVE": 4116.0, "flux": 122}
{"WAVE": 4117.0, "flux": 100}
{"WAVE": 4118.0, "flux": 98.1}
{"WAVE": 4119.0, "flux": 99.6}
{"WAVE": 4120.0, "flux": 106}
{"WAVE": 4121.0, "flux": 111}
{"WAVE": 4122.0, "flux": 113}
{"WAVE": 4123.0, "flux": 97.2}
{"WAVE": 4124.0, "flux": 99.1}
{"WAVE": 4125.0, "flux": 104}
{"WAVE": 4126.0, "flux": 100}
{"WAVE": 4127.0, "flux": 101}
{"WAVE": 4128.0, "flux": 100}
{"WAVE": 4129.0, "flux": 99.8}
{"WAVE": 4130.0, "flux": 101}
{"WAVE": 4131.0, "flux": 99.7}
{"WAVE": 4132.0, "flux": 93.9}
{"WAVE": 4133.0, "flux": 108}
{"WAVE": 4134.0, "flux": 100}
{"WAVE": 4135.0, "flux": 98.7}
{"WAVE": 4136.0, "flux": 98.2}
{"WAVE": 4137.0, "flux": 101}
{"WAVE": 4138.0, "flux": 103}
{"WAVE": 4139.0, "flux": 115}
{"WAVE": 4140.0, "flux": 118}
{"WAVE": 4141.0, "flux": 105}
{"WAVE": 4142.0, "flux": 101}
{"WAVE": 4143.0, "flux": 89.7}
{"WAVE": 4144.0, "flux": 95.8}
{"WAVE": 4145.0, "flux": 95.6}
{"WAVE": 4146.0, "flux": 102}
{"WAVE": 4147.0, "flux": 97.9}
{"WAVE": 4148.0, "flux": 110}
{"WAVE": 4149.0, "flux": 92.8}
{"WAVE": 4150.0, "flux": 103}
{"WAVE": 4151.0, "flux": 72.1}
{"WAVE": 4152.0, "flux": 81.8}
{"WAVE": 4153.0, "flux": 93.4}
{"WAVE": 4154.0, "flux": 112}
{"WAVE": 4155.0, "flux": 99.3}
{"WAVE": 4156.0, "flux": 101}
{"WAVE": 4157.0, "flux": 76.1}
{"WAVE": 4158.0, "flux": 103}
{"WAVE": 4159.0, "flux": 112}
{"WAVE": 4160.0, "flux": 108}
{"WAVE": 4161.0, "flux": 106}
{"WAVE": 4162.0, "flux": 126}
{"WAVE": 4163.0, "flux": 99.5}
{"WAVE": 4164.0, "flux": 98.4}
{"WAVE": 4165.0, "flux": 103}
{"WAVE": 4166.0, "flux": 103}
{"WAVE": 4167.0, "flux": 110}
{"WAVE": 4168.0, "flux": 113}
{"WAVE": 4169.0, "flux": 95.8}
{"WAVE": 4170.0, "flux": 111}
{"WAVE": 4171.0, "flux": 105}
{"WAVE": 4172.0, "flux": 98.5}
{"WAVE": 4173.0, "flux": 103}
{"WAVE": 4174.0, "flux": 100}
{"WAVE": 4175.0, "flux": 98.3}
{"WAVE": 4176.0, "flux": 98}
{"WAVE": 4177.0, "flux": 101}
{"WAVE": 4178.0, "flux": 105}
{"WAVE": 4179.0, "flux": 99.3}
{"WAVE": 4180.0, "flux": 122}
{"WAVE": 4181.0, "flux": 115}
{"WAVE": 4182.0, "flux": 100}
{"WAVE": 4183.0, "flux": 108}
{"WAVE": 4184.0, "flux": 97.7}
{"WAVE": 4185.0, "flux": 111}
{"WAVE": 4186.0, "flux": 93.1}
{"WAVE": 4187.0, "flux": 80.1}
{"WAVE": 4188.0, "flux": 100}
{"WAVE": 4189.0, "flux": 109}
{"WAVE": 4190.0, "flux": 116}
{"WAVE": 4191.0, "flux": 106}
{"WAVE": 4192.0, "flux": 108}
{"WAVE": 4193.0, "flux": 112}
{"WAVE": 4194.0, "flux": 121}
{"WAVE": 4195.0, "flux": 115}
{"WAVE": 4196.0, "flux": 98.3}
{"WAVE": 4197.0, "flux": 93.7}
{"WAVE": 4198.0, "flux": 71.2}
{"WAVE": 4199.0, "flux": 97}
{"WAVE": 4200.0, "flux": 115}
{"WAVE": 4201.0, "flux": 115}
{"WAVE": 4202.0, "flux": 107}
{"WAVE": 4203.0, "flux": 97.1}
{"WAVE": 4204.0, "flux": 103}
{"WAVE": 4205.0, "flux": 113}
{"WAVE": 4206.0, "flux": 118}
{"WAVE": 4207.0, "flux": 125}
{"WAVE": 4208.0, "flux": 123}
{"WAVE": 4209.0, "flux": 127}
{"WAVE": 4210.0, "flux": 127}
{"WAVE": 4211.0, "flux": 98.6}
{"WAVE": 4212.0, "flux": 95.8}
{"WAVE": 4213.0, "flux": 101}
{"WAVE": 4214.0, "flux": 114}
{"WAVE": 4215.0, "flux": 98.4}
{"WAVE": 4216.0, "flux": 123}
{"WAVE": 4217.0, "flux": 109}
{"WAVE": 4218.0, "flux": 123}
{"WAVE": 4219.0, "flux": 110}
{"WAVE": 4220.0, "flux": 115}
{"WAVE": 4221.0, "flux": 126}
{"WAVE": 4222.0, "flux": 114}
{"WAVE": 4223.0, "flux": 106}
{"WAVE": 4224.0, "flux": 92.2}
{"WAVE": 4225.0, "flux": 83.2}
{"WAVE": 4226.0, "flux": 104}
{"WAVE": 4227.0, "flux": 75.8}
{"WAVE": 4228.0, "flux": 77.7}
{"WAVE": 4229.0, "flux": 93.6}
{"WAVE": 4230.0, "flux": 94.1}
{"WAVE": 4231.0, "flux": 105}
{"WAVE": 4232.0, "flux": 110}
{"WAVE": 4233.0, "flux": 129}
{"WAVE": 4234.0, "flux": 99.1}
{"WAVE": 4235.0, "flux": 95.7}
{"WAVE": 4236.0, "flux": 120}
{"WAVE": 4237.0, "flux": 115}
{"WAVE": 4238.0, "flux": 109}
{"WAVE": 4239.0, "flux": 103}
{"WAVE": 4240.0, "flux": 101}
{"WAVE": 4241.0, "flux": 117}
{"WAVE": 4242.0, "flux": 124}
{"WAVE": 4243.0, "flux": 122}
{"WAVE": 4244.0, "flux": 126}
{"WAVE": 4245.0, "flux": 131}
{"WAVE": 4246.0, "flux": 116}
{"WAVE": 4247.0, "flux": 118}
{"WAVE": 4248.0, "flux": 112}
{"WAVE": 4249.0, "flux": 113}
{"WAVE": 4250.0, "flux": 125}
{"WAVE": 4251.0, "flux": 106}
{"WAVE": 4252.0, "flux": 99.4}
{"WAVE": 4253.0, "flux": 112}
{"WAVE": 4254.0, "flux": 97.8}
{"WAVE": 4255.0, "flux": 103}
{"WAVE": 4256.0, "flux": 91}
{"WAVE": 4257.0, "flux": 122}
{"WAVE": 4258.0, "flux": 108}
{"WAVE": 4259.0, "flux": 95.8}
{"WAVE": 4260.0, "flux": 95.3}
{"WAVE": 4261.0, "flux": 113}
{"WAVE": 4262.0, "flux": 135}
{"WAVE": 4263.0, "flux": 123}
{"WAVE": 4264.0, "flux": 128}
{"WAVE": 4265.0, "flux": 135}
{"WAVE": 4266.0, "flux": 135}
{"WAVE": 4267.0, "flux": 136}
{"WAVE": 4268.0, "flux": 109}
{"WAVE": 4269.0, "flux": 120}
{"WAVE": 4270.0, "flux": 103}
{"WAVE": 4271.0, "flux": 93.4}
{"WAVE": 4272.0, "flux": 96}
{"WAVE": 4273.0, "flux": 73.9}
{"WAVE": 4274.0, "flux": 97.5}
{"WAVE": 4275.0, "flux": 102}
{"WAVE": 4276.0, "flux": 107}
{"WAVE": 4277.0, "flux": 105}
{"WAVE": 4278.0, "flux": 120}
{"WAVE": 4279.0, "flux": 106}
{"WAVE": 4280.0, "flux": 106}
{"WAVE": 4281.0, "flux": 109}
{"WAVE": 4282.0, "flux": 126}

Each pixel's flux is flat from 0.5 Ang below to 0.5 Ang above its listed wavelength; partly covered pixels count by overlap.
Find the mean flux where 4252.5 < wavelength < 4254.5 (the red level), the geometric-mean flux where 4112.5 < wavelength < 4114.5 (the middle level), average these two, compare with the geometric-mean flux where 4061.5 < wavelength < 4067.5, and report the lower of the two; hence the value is 90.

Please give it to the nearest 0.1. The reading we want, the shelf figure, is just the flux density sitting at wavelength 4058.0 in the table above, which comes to 103.0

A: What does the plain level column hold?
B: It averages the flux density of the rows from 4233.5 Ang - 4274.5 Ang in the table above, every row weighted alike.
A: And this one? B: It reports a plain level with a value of 112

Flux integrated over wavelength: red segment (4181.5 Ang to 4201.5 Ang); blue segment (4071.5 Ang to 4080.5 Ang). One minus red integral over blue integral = -1.3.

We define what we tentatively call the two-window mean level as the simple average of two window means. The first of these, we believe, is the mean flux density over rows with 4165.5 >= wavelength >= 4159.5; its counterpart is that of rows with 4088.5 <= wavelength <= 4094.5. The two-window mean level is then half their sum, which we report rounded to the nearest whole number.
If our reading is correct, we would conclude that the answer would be 118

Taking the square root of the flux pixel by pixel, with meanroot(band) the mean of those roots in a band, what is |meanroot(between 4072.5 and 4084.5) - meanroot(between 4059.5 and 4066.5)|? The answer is 0.67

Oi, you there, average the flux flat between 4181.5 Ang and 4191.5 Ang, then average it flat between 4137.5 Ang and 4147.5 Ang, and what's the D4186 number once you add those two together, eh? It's 204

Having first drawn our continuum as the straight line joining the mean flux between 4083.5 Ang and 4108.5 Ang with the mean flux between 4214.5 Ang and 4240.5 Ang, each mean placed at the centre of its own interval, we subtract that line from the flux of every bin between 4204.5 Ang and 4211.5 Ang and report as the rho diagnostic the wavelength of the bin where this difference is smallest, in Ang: 4211.0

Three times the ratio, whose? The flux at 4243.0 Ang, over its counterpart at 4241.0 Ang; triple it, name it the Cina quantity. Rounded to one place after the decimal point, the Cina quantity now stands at 3.1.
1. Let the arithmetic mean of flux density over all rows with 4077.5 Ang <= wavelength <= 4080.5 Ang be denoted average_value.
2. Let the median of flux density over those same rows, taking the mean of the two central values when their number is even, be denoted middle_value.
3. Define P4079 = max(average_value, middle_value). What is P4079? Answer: 104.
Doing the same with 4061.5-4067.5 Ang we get 91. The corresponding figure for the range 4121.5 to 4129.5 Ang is 102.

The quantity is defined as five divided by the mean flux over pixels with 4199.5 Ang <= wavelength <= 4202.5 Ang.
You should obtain 0.045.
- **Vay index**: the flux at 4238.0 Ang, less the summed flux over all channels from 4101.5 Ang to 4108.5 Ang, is -536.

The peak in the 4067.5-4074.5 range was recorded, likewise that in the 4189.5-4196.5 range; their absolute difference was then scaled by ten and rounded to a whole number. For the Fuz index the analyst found 90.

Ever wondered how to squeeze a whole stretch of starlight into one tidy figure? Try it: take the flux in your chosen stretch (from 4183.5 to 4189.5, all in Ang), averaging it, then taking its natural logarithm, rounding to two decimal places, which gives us 4.59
